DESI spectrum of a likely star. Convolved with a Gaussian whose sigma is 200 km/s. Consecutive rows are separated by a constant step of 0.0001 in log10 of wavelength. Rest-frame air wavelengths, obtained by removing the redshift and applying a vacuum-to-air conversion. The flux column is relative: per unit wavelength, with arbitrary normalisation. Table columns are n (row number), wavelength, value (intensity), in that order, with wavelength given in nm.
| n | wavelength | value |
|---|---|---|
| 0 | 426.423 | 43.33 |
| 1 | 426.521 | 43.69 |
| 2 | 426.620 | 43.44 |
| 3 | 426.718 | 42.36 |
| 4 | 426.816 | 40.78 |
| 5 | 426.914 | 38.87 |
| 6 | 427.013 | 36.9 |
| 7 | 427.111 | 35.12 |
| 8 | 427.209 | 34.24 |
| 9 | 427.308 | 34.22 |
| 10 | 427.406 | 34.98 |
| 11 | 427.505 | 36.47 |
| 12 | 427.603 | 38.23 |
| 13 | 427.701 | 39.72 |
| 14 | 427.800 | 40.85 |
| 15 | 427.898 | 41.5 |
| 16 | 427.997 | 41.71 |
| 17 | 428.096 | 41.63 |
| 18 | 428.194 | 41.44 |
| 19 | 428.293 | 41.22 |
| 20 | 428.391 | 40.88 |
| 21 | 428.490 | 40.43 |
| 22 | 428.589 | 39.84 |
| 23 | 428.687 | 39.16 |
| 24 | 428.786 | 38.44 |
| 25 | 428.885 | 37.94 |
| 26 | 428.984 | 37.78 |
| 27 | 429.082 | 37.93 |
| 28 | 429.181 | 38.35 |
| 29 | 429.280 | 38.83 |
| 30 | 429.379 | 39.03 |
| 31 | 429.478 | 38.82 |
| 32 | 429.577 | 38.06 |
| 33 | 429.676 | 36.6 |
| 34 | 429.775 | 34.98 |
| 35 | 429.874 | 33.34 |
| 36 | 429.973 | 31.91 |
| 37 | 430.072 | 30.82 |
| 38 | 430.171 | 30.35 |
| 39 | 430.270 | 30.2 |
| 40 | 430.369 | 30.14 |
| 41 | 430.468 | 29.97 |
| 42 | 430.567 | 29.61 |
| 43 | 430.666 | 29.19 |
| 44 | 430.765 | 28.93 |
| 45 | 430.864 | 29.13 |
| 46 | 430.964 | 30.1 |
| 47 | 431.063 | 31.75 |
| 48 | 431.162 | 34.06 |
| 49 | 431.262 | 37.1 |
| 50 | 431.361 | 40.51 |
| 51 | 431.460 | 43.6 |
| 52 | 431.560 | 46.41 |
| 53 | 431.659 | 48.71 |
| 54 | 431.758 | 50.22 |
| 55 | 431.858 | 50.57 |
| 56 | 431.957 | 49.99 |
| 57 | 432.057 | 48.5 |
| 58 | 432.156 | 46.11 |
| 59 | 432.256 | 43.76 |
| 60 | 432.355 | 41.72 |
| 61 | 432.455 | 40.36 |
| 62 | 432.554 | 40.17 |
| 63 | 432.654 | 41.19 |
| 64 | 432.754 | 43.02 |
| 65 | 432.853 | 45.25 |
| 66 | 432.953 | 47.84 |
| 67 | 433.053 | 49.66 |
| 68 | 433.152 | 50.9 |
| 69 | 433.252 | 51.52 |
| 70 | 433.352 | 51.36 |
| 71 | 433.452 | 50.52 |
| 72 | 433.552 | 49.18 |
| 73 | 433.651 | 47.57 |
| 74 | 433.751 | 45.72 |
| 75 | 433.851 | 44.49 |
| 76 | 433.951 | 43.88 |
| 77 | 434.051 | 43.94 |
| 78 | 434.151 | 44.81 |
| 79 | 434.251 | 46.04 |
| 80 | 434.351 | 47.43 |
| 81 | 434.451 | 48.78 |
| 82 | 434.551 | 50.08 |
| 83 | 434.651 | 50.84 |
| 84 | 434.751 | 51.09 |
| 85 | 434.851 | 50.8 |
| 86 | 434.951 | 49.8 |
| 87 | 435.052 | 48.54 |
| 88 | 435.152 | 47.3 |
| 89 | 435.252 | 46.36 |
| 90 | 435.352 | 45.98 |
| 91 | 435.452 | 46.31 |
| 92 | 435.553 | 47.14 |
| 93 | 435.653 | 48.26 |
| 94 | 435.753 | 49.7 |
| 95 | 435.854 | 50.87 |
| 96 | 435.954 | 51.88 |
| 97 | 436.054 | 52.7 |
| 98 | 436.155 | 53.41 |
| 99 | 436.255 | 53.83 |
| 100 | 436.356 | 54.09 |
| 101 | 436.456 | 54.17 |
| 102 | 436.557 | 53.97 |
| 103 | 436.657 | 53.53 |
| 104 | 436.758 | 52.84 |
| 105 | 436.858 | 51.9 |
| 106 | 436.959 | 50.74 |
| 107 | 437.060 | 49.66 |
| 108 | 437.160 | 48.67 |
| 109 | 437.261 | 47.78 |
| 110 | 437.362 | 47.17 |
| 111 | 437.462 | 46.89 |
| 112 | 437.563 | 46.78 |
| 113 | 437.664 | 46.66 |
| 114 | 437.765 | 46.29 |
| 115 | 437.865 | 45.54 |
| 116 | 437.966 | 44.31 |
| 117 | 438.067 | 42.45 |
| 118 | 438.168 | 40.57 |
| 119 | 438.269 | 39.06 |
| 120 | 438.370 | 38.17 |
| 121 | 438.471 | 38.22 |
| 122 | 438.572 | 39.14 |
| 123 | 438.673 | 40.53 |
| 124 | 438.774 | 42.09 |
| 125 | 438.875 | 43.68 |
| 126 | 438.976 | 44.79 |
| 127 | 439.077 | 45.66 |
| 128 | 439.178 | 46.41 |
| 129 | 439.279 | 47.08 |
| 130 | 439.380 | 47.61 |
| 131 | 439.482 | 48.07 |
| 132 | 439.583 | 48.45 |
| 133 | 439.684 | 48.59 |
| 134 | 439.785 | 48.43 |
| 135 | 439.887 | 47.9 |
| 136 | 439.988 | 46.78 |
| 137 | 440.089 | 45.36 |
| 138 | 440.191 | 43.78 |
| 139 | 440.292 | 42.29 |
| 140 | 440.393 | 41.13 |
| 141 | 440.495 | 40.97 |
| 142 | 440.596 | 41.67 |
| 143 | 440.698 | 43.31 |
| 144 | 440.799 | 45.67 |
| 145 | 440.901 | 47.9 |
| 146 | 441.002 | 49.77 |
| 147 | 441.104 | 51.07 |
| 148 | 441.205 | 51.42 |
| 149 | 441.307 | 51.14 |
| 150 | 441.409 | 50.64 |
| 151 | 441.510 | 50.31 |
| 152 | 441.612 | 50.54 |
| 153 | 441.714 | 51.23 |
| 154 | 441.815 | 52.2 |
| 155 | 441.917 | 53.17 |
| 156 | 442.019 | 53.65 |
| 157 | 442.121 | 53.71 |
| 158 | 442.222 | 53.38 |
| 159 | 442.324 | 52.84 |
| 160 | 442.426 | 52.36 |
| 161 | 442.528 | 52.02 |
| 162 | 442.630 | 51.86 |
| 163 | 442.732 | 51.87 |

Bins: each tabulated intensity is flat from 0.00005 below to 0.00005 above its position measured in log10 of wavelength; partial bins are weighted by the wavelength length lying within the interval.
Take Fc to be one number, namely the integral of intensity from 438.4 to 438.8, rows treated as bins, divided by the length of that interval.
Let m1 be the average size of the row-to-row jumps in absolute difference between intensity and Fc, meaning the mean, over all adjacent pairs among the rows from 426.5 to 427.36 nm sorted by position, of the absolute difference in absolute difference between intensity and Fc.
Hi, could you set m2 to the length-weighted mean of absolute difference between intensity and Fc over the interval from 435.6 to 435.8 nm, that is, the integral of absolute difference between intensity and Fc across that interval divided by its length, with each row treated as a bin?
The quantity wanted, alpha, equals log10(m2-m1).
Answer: 0.92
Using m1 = 1.0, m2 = 9.2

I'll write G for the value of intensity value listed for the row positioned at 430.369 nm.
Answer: 30.14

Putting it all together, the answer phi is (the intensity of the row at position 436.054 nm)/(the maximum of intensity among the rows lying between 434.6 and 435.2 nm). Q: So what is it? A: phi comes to 1.03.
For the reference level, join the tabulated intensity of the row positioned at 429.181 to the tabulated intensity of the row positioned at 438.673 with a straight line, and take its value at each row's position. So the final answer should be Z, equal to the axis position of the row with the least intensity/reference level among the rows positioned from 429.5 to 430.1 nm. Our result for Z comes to 430.072 nm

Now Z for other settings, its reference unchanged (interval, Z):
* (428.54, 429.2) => 428.984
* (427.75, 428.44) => 428.391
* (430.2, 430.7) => 430.666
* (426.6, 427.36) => 427.308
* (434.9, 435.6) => 435.352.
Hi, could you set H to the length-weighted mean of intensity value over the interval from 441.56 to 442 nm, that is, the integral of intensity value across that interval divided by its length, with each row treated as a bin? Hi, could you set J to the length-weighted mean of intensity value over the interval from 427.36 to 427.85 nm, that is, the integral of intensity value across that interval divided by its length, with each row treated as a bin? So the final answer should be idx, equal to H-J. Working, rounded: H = 52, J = 38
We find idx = 14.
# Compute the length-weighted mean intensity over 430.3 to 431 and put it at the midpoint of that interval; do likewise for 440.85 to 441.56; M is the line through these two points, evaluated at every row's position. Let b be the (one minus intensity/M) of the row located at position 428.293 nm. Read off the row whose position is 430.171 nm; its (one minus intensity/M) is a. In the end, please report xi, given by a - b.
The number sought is 0.6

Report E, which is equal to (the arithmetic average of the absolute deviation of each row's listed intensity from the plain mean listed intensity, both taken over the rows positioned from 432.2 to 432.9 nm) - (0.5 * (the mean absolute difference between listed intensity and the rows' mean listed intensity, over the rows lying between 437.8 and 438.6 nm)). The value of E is 0.4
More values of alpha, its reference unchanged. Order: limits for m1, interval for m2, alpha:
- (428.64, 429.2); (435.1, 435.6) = 0.81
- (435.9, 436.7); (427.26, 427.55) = 0.62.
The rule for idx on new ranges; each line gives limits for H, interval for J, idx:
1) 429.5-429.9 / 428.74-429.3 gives -2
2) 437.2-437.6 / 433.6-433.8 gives 0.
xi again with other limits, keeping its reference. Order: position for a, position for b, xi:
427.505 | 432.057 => -0.1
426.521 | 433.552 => -0.6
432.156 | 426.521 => 0.6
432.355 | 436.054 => 0.0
